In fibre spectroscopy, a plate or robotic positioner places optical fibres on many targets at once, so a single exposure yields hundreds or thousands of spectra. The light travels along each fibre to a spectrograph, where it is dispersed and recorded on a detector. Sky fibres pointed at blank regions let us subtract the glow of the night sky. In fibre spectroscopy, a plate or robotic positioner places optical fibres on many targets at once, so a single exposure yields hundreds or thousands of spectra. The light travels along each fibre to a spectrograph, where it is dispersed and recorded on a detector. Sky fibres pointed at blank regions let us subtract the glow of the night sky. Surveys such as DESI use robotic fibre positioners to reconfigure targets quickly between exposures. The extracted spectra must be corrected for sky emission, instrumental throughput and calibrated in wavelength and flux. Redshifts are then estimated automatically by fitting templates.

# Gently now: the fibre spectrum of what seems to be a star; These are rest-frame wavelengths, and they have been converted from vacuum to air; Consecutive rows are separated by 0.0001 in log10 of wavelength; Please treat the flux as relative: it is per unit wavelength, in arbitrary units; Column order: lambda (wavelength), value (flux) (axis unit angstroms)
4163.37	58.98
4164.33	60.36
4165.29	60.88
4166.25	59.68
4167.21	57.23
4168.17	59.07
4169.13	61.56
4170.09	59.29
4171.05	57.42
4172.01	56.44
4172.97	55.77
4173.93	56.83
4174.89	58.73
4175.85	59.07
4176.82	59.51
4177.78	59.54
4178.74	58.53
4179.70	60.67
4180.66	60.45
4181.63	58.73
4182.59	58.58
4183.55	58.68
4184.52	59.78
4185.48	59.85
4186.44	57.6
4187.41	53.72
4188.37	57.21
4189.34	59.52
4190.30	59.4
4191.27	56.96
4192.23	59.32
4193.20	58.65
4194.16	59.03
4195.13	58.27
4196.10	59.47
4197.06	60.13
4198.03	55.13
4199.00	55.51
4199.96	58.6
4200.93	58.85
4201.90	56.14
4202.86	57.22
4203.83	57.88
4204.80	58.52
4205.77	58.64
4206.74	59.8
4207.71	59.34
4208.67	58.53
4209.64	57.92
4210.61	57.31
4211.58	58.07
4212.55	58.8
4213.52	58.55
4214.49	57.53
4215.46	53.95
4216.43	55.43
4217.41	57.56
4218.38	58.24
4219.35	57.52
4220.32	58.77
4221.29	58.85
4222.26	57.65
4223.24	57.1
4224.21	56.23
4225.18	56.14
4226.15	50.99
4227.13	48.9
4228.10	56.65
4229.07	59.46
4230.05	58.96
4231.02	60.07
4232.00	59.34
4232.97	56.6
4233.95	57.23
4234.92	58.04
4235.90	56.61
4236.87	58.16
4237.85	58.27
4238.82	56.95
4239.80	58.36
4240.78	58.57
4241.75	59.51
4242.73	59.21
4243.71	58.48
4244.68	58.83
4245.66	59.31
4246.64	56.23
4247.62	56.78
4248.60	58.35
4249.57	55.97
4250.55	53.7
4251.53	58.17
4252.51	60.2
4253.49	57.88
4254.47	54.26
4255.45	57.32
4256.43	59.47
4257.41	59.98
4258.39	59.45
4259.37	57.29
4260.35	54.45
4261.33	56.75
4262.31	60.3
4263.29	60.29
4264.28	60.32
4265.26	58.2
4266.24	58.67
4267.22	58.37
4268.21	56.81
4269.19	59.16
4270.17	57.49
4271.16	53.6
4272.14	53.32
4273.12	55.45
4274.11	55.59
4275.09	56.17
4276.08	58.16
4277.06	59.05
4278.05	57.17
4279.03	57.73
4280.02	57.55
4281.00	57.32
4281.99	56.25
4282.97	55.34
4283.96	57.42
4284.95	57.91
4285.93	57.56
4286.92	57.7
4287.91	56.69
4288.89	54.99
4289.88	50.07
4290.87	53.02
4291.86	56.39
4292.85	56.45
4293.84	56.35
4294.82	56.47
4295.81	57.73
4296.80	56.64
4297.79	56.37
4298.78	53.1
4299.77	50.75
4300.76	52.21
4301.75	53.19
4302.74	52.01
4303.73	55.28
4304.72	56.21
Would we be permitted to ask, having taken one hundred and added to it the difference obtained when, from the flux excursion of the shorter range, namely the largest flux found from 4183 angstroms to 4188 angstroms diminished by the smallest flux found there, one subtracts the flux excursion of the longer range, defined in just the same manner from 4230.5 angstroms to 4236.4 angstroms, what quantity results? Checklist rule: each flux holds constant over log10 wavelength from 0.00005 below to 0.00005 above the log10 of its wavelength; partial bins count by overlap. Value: 103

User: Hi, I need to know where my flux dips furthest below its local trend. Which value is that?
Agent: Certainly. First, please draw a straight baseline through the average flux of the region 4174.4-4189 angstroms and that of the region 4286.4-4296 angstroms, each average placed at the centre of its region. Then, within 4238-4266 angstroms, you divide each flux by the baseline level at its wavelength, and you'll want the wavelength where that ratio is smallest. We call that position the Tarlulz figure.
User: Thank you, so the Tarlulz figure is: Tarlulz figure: 4250.55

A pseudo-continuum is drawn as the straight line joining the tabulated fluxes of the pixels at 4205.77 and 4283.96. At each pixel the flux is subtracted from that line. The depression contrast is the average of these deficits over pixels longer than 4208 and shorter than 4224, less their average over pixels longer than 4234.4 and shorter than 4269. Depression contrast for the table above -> 0.9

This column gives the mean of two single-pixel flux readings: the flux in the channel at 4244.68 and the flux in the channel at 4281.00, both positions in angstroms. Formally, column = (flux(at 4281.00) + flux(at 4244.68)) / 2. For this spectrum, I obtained 58.1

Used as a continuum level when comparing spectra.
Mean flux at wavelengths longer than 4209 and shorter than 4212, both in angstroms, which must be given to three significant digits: 57.8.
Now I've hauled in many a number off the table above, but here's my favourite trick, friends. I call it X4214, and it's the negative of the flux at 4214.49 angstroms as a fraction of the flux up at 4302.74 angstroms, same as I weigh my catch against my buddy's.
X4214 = -1.11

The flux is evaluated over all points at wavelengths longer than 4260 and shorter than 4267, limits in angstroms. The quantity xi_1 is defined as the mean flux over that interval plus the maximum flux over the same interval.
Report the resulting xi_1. 119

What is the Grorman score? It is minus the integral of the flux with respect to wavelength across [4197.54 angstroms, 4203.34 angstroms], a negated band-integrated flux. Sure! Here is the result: -330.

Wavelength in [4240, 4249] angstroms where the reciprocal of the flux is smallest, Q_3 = 4241.75 angstroms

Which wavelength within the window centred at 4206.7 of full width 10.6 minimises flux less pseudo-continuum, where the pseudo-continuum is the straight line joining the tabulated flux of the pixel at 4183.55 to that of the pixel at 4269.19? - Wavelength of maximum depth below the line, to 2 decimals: 4201.90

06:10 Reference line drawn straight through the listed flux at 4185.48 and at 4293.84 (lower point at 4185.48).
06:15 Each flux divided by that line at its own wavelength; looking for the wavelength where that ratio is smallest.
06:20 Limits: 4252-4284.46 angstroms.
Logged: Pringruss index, 4272.14 angstroms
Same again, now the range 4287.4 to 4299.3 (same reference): 4289.88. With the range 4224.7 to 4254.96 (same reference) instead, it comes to 4227.13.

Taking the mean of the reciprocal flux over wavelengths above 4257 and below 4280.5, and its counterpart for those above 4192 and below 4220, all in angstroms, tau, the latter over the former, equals 0.99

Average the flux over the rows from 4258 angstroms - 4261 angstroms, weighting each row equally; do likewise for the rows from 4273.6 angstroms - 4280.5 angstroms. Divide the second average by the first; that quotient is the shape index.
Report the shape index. 1.00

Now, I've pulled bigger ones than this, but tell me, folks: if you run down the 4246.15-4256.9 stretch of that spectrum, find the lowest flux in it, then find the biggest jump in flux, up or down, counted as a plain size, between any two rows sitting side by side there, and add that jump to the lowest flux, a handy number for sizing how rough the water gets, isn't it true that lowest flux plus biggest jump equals 58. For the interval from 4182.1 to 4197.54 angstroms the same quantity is 58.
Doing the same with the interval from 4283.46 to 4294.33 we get 55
